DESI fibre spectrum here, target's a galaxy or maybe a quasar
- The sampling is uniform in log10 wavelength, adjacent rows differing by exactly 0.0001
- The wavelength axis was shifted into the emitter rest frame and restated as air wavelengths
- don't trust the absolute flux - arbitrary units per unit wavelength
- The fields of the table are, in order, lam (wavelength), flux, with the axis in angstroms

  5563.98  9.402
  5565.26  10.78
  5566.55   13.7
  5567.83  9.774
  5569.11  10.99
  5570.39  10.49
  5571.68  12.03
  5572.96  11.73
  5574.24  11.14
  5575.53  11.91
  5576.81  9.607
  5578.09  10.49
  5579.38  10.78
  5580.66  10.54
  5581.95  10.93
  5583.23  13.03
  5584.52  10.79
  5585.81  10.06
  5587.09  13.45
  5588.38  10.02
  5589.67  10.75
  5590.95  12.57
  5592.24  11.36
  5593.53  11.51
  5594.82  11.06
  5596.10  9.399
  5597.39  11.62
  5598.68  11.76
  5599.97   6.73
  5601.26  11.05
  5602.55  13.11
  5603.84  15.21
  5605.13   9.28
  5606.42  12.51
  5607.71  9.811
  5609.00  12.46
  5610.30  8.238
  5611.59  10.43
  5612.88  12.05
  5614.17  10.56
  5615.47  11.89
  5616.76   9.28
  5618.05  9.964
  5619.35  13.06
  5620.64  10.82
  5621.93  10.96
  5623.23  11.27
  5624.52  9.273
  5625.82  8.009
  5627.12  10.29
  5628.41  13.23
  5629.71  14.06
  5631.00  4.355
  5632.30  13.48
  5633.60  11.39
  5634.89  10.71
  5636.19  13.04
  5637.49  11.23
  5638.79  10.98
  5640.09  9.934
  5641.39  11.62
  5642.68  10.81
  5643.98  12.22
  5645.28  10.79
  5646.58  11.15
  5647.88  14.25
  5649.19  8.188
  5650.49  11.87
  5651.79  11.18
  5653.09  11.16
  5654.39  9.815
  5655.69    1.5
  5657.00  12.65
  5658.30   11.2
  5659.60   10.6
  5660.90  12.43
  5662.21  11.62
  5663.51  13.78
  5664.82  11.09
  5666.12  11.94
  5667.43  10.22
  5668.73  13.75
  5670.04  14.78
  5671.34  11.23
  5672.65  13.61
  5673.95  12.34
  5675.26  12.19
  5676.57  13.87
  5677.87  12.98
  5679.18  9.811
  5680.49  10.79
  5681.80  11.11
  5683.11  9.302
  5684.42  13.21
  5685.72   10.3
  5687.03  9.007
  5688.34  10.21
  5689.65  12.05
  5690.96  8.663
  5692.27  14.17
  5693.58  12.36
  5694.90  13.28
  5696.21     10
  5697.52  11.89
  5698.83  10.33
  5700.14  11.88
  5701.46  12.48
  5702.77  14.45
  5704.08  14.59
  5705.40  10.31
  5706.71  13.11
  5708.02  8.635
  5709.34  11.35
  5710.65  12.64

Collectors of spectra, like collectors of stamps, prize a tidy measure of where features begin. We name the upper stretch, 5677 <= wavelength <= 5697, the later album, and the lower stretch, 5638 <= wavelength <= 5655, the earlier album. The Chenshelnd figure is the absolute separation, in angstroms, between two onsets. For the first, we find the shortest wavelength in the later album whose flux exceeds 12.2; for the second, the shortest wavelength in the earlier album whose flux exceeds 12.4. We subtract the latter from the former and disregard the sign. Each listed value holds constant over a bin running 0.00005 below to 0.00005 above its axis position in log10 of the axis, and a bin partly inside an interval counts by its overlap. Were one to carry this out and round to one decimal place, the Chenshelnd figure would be 30.0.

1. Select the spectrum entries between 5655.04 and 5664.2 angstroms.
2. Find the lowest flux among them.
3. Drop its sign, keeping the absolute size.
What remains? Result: 1.5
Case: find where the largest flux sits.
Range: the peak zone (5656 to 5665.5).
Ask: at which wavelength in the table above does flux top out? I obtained 5663.51 angstroms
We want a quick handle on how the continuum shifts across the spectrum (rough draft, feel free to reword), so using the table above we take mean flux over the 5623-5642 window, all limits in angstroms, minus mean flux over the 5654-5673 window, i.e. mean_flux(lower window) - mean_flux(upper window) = -0.49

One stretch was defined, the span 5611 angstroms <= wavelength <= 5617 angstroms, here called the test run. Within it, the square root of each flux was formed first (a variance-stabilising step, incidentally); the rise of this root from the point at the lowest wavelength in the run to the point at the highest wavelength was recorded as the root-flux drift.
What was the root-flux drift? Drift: -0.18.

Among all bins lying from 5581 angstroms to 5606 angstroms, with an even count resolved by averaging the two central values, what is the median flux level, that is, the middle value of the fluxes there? 11.1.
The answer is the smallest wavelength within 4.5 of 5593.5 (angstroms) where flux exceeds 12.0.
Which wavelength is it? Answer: 5590.95 angstroms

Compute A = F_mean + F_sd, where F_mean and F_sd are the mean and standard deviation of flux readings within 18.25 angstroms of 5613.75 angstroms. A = 13.0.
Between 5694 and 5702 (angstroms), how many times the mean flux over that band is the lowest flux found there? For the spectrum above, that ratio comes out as 0.86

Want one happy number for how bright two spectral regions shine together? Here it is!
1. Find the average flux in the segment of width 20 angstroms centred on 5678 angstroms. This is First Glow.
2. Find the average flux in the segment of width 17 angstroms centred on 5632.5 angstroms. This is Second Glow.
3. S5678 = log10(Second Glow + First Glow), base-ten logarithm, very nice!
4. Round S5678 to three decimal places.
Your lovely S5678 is 1.355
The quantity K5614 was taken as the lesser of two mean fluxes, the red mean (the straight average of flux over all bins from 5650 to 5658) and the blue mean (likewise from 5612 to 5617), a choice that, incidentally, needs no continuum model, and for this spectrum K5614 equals 9.7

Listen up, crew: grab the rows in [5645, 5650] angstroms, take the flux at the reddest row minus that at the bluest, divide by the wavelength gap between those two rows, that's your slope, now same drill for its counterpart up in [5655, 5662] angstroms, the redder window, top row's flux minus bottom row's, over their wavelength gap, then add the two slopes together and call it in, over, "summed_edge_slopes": 1.4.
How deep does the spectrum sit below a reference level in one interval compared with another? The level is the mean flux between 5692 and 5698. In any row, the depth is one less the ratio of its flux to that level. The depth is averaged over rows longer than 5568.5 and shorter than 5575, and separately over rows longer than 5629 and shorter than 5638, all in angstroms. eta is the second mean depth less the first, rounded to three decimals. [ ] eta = 0.008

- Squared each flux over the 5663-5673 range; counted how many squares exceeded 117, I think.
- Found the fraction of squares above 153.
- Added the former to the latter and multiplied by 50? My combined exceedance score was 375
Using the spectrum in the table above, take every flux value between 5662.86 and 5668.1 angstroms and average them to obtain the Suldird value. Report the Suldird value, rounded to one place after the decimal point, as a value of 11.8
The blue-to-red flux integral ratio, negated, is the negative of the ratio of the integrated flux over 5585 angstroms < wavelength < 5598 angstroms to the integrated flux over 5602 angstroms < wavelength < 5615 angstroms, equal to -0.98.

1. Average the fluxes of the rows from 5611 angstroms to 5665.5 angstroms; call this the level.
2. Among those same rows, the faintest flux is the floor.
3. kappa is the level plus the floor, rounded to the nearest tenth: 12.4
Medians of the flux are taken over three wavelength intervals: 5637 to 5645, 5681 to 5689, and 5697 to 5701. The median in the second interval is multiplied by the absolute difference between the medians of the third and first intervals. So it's 8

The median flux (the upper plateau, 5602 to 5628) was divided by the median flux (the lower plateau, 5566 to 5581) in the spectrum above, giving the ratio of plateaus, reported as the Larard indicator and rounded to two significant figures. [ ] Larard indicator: 0.98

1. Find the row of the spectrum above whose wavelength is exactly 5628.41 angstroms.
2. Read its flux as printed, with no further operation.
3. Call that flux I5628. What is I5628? 13.23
